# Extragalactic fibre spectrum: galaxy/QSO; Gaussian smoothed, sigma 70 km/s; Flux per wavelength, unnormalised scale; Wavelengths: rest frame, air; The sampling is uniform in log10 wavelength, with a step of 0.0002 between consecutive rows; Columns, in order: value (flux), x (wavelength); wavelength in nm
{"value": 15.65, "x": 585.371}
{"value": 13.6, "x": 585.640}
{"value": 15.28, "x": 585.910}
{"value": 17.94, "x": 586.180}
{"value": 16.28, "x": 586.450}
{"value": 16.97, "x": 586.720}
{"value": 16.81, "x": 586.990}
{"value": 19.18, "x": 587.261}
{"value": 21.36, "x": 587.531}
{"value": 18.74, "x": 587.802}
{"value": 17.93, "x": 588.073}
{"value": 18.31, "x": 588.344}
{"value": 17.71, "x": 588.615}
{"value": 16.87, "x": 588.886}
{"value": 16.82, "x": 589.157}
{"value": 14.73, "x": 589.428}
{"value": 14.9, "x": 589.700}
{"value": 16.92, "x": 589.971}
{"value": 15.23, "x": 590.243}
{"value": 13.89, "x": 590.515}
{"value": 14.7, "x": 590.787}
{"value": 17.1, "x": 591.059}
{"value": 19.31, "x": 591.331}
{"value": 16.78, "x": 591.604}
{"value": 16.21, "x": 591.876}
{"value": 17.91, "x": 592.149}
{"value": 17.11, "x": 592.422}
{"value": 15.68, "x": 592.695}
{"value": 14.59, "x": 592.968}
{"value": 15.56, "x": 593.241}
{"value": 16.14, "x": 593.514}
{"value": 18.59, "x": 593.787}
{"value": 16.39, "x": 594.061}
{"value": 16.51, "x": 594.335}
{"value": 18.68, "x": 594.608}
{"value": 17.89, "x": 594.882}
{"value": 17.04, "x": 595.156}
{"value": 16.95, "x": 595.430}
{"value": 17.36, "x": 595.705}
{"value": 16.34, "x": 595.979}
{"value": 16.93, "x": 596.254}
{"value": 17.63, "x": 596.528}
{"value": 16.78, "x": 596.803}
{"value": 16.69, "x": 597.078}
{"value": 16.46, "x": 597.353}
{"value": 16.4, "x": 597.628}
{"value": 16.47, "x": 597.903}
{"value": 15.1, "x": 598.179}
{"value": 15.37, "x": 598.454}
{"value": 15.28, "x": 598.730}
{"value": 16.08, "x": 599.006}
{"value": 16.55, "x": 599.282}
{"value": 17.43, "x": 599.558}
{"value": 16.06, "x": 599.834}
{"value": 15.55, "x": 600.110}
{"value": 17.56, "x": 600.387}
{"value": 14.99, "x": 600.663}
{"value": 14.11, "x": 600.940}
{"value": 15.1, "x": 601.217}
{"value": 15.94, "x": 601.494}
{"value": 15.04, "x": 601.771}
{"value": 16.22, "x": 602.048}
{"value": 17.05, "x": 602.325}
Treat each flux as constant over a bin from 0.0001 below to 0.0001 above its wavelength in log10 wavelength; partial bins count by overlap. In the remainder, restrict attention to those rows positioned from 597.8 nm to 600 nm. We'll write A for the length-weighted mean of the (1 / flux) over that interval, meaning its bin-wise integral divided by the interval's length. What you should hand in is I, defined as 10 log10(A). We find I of -12.0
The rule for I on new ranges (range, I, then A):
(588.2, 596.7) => -12.2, 0.0603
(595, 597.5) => -12.3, 0.0591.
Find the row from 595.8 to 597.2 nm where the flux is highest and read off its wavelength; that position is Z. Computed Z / 596.528 nm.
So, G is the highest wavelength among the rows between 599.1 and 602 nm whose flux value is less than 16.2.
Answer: 601.771 nm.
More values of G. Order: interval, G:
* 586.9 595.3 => 593.514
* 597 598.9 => 598.730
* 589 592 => 590.787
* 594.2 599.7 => 599.006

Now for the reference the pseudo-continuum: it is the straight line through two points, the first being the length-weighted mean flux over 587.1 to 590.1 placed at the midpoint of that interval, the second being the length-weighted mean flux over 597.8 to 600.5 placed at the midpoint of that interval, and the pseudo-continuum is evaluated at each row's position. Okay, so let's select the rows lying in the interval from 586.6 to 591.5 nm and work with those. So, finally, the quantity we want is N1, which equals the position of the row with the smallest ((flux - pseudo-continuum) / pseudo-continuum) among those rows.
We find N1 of 590.515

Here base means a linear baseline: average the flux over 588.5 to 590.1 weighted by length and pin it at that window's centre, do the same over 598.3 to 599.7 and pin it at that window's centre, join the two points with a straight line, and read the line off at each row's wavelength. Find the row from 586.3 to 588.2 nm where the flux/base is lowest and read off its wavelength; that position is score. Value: 586.450 nm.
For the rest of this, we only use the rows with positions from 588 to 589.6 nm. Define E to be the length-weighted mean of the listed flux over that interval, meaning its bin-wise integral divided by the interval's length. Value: 17.0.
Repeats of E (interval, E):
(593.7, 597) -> 17.2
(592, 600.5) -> 16.6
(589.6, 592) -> 16.1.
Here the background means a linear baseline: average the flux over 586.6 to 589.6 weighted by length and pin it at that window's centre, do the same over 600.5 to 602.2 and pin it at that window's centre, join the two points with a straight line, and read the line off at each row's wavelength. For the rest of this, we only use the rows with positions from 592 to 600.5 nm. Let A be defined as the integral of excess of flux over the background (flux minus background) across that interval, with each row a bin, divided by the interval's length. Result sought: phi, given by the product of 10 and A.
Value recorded 3.8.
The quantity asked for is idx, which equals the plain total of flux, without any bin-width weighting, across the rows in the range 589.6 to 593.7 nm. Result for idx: 242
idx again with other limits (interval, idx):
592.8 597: 253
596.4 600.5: 245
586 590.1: 261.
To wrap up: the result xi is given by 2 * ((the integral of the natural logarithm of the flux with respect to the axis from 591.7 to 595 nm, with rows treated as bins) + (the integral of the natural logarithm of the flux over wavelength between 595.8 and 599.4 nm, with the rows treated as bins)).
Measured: 39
